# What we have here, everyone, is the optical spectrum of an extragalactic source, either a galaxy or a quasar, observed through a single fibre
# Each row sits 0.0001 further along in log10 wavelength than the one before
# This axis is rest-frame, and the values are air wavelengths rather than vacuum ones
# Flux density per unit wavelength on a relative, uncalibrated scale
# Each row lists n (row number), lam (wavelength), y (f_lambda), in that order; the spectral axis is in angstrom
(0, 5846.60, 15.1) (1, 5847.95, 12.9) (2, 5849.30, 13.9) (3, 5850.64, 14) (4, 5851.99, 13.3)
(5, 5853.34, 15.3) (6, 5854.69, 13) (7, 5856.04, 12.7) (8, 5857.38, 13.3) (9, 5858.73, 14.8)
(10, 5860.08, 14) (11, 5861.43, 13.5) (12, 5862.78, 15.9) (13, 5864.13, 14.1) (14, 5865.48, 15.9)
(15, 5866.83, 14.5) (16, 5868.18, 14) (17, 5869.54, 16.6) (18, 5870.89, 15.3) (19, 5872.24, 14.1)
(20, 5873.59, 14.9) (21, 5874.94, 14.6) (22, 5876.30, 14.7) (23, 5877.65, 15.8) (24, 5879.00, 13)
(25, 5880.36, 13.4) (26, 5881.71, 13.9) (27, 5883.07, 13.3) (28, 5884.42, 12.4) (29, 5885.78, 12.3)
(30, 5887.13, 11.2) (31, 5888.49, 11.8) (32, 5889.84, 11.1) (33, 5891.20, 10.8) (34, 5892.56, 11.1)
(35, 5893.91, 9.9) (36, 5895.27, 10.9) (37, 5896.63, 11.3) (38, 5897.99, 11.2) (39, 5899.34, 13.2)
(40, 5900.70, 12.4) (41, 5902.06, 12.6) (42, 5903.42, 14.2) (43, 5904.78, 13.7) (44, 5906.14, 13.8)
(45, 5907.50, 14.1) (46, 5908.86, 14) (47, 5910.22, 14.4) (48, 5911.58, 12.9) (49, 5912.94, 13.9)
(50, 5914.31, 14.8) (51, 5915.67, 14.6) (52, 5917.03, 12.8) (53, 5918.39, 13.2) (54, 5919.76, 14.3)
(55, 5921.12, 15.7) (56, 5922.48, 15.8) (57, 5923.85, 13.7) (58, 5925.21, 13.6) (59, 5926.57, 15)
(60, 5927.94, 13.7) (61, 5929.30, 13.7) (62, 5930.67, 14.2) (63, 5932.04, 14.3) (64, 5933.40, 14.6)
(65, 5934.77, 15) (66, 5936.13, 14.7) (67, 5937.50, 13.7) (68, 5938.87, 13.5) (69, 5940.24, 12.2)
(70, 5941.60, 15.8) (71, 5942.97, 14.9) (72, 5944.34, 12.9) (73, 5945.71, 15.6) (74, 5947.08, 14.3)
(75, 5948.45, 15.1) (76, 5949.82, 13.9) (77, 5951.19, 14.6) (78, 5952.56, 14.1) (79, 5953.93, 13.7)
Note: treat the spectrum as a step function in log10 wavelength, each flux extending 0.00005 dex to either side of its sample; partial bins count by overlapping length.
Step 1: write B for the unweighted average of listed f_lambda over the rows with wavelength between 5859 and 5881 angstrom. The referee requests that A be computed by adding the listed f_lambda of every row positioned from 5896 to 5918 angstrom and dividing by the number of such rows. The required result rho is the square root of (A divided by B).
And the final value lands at 0.96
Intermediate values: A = 13.4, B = 14.6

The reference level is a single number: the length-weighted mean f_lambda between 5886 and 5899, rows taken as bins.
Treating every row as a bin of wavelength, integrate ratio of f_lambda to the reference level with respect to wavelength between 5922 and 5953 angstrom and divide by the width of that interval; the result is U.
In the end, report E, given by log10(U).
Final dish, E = 0.108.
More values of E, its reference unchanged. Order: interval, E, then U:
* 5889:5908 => 0.037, 1.09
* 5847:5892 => 0.092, 1.24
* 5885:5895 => 0.001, 1.00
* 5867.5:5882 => 0.117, 1.31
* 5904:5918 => 0.096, 1.25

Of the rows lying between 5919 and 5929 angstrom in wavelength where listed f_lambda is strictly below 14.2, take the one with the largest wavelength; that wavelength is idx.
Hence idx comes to 5927.94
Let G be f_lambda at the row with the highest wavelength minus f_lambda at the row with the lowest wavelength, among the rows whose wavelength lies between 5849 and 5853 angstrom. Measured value -0.6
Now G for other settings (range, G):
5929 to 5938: 0.0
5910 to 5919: -1.2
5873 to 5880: -1.9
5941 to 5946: -0.2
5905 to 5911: 0.6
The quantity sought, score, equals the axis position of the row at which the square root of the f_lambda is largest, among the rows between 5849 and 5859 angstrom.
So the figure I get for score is 5853.34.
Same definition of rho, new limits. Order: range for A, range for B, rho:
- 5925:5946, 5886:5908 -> 1.08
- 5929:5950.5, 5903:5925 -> 1.01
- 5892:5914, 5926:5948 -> 0.94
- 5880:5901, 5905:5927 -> 0.92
